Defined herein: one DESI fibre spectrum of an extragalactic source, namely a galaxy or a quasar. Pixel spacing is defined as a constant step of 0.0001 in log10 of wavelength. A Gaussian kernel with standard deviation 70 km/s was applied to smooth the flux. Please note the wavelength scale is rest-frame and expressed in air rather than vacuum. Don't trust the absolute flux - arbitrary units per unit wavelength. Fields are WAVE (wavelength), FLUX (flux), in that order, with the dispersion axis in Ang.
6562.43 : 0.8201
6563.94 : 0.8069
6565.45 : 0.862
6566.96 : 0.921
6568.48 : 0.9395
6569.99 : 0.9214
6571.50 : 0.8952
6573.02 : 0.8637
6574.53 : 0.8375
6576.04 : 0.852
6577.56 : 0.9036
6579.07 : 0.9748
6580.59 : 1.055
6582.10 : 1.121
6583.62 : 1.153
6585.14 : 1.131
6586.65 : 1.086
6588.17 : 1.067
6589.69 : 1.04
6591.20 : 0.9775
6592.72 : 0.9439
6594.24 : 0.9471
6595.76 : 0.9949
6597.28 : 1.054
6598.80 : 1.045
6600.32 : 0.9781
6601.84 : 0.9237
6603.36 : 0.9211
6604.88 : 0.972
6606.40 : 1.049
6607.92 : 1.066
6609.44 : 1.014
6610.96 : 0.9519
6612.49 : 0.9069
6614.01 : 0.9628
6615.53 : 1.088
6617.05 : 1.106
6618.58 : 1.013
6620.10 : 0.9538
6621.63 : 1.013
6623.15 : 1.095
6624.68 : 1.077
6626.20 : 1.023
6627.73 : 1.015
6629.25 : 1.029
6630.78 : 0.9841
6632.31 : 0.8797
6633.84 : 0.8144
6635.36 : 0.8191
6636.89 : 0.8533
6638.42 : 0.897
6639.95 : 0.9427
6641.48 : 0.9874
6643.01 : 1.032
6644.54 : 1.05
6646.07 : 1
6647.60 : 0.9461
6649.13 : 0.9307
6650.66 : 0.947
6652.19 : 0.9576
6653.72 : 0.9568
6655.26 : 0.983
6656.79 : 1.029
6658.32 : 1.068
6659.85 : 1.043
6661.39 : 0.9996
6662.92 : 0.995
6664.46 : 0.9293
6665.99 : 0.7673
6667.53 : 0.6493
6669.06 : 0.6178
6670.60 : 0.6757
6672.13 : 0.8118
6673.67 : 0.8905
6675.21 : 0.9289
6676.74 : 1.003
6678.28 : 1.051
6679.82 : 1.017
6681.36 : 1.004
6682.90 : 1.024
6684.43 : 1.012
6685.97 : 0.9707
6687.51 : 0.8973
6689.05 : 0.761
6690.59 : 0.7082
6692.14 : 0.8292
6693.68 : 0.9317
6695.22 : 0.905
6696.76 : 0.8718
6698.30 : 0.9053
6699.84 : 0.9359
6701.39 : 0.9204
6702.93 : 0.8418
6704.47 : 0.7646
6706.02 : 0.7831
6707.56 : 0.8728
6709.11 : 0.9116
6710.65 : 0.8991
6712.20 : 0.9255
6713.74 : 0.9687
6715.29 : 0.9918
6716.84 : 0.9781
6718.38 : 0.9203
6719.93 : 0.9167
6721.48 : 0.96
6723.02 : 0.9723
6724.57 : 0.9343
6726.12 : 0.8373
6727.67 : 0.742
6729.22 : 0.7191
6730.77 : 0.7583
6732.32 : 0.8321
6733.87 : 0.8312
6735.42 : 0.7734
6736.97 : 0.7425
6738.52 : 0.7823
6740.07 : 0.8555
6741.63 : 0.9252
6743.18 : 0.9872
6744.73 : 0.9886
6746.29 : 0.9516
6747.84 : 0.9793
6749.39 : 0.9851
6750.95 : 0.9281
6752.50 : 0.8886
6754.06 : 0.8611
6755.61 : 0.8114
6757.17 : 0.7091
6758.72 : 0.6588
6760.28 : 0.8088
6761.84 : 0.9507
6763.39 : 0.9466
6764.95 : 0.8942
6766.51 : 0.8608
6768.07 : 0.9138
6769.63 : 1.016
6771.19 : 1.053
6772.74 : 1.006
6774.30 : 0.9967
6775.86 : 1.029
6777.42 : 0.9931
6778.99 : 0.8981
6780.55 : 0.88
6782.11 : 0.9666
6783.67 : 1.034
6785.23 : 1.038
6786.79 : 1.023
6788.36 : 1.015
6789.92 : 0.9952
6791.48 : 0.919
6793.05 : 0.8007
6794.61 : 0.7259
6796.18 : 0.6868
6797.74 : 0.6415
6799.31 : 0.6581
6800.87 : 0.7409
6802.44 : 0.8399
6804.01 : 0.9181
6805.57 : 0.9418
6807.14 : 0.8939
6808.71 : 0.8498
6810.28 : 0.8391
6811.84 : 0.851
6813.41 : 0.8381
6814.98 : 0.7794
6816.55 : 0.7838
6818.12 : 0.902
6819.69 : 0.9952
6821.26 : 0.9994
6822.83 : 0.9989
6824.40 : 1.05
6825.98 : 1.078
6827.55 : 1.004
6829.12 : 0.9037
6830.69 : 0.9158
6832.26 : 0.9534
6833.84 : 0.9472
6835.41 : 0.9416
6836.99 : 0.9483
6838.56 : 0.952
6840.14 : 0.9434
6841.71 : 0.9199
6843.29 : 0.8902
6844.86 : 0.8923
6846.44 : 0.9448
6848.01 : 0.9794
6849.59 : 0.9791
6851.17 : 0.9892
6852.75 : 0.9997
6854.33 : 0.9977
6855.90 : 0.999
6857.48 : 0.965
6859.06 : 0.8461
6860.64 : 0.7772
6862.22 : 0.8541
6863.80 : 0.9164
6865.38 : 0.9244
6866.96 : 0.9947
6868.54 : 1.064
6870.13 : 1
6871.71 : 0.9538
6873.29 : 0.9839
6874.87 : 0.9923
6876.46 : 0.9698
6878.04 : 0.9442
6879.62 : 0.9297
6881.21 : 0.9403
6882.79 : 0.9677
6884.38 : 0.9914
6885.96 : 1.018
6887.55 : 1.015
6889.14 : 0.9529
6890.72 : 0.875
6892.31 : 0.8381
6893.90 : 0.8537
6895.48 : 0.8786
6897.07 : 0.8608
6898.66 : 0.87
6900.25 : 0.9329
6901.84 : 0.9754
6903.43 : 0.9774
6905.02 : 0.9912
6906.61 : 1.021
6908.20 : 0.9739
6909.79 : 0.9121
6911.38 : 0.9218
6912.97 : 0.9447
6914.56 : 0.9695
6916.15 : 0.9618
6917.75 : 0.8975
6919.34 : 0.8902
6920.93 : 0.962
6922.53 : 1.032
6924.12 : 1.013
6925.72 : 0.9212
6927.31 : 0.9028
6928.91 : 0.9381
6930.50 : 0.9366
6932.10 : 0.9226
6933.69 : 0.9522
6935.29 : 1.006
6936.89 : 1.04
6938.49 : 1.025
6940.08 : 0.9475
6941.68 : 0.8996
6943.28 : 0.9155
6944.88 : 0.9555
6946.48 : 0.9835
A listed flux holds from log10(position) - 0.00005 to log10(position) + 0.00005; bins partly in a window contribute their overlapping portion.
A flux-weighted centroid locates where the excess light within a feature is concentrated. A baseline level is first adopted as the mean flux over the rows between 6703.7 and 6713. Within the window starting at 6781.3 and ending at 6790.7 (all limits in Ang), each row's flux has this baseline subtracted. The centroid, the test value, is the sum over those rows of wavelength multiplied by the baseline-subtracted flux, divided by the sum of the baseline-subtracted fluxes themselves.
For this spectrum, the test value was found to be 6786.1 Ang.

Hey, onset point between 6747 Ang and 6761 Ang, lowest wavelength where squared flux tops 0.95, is 6747.84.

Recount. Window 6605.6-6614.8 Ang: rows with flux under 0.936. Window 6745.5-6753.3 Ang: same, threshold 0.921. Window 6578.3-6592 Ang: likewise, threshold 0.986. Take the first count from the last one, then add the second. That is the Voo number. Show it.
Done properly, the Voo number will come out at 2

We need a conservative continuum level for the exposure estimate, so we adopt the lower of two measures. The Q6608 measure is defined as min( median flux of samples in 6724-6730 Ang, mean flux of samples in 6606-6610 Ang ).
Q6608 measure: 0.79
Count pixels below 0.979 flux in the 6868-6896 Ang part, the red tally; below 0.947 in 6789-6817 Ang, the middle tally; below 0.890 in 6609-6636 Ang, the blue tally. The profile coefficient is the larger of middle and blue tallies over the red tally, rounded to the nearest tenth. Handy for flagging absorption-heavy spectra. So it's 1.5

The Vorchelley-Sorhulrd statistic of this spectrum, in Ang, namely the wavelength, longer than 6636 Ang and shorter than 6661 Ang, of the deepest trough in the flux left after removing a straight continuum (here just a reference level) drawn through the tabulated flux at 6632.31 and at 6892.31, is 6636.89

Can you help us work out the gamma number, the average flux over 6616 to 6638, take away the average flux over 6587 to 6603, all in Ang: -0.020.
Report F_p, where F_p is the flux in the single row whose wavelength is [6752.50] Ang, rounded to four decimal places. 0.8886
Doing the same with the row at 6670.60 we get 0.6757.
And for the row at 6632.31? 0.8797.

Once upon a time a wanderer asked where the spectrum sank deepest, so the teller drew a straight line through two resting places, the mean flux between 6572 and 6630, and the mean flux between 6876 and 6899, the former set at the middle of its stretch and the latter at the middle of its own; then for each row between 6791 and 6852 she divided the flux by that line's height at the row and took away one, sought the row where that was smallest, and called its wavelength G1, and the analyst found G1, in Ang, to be 6797.74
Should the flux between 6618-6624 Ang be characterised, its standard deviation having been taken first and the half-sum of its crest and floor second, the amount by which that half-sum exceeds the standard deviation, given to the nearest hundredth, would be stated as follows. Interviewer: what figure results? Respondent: 0.97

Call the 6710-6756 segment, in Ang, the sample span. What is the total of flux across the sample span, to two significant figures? 27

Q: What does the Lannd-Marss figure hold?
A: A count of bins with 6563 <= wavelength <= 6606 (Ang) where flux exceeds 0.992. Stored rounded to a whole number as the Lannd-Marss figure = 10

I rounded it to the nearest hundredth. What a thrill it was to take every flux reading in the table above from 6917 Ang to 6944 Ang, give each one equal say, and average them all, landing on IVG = 0.95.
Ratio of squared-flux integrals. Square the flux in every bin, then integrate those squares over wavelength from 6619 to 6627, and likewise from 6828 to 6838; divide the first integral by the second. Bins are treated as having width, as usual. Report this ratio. 1.0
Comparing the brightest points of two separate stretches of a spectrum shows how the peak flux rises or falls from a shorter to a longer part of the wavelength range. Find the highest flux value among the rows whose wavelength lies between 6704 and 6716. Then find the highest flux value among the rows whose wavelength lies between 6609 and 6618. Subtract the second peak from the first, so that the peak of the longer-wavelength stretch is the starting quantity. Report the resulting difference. -0.11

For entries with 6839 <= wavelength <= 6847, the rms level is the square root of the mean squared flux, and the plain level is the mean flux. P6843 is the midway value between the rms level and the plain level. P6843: 0.92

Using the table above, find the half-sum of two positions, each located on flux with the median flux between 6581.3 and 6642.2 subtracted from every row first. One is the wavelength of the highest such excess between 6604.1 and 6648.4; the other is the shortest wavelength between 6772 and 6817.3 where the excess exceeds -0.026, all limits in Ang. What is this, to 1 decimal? 6694.9 Ang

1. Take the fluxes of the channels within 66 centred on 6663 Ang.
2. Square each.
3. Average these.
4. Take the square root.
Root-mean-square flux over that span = 0.93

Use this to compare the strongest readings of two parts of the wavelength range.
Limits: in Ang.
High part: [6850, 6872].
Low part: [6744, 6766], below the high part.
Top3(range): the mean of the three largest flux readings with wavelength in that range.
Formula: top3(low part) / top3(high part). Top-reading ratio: 0.96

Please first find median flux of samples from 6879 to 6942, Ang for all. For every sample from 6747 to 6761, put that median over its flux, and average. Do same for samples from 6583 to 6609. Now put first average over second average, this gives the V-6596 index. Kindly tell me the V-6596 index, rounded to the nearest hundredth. 1.22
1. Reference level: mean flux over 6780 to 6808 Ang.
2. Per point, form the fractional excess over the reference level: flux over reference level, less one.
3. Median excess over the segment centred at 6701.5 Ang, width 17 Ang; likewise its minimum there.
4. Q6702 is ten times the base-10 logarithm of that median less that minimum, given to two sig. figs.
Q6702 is -7.9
